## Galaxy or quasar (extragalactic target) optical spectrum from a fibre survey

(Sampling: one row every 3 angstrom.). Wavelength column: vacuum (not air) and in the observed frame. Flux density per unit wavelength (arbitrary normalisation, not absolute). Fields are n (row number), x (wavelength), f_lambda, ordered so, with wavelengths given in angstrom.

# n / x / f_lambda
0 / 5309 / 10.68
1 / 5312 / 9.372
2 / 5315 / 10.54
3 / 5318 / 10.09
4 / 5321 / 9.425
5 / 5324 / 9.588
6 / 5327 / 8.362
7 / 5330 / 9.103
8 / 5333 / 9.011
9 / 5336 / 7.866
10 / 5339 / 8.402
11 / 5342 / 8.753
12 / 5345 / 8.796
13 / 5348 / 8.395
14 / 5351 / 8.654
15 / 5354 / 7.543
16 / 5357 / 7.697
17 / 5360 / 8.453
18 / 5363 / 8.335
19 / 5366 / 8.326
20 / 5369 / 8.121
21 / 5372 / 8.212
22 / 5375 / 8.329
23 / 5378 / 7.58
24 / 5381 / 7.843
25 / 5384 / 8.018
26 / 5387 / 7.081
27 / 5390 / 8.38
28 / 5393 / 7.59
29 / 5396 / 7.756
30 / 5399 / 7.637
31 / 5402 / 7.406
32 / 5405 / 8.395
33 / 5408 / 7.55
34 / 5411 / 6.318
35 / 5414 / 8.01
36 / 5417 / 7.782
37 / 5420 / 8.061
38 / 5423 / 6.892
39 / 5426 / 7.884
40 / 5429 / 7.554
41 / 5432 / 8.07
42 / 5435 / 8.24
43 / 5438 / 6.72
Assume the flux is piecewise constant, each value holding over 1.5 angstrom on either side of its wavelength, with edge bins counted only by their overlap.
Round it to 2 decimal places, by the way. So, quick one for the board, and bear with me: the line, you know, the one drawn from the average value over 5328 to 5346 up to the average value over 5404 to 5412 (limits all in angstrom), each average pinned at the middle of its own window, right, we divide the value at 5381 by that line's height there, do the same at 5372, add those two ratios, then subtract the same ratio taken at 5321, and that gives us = 0.96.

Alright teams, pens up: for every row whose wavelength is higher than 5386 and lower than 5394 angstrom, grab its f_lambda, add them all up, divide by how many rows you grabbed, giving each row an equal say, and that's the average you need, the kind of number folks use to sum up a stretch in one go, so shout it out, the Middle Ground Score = 7.7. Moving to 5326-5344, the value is 8.6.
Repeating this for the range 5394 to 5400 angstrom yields 7.7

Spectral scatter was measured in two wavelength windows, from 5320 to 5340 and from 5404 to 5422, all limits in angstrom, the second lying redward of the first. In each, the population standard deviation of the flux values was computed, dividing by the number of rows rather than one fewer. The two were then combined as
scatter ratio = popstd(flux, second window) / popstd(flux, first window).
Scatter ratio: 1.1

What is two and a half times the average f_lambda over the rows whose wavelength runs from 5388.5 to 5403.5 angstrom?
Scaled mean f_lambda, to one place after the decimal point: 19.4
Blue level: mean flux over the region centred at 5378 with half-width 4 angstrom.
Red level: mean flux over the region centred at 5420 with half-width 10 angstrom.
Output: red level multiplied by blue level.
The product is 59.4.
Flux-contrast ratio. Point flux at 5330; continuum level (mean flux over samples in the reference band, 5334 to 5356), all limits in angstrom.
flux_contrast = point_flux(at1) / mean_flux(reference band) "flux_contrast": 1.09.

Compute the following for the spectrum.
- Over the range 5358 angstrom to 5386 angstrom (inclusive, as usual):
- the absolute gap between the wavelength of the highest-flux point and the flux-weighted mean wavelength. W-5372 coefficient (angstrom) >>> 11.8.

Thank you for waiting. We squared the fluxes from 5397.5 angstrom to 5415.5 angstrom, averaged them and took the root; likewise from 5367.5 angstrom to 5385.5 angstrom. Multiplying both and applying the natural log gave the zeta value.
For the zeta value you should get 4.11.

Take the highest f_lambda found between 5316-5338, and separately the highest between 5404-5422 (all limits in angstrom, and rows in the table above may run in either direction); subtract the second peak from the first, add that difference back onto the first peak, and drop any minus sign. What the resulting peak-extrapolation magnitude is 11.8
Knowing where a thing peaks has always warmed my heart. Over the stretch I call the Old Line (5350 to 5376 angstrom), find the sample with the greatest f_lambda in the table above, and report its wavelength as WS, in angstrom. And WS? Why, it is 5351 angstrom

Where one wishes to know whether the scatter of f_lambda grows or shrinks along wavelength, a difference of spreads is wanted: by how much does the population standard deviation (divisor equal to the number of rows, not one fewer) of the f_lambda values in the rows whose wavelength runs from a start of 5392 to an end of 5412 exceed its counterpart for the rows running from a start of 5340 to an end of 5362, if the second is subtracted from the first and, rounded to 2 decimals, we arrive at 0.10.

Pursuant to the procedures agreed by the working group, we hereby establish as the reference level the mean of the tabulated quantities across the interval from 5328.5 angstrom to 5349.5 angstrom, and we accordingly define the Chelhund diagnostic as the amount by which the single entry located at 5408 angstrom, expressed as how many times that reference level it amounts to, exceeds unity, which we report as -0.12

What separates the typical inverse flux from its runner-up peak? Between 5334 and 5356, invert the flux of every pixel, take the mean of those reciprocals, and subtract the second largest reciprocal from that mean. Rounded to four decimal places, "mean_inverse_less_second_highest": -0.0069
